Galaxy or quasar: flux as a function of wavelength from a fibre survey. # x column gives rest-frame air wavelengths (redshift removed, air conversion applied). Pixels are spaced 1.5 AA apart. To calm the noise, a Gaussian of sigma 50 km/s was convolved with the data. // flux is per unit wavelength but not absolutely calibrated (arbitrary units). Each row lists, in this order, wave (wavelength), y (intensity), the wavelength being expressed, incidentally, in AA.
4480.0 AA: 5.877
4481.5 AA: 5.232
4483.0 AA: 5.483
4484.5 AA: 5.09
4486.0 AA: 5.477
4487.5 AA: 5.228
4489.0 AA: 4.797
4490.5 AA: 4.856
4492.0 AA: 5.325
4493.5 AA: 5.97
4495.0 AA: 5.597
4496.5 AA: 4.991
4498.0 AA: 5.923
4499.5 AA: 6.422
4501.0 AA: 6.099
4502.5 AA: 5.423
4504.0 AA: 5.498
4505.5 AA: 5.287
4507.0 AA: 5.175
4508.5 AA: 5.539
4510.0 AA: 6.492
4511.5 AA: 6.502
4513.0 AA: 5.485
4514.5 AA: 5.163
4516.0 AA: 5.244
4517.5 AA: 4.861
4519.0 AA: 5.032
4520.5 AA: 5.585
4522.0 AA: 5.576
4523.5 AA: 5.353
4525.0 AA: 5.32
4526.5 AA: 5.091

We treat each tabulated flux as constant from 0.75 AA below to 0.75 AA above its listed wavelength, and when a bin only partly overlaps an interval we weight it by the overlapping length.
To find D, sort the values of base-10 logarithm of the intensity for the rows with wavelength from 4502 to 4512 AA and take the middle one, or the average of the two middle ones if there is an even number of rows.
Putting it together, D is 0.740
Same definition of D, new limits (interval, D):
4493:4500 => 0.773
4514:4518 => 0.713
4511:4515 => 0.739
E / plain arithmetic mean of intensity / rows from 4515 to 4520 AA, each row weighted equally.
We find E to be 5.05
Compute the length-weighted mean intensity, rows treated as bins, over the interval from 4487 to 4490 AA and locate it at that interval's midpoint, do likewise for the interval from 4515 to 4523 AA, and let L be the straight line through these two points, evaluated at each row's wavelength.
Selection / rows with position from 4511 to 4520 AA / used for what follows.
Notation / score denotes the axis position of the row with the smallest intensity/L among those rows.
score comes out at 4517.5 AA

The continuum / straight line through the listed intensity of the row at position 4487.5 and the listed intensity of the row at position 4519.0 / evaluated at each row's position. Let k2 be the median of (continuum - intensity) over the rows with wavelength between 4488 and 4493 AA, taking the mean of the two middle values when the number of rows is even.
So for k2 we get 0.35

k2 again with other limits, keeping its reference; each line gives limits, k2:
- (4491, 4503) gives -0.59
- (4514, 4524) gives -0.19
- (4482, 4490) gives 0.00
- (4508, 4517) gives -0.43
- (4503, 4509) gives -0.27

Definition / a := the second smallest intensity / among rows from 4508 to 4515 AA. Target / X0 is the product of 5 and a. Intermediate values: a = 5.485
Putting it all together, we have 27.4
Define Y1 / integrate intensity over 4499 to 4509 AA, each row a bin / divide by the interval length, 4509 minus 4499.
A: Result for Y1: 5.62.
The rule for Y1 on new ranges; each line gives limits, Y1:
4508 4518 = 5.63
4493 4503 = 5.78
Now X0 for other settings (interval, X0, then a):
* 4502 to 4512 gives 26.4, 5.287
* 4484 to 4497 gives 24.3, 4.856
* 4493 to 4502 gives 28.0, 5.597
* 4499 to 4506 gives 27.1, 5.423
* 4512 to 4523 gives 25.2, 5.032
